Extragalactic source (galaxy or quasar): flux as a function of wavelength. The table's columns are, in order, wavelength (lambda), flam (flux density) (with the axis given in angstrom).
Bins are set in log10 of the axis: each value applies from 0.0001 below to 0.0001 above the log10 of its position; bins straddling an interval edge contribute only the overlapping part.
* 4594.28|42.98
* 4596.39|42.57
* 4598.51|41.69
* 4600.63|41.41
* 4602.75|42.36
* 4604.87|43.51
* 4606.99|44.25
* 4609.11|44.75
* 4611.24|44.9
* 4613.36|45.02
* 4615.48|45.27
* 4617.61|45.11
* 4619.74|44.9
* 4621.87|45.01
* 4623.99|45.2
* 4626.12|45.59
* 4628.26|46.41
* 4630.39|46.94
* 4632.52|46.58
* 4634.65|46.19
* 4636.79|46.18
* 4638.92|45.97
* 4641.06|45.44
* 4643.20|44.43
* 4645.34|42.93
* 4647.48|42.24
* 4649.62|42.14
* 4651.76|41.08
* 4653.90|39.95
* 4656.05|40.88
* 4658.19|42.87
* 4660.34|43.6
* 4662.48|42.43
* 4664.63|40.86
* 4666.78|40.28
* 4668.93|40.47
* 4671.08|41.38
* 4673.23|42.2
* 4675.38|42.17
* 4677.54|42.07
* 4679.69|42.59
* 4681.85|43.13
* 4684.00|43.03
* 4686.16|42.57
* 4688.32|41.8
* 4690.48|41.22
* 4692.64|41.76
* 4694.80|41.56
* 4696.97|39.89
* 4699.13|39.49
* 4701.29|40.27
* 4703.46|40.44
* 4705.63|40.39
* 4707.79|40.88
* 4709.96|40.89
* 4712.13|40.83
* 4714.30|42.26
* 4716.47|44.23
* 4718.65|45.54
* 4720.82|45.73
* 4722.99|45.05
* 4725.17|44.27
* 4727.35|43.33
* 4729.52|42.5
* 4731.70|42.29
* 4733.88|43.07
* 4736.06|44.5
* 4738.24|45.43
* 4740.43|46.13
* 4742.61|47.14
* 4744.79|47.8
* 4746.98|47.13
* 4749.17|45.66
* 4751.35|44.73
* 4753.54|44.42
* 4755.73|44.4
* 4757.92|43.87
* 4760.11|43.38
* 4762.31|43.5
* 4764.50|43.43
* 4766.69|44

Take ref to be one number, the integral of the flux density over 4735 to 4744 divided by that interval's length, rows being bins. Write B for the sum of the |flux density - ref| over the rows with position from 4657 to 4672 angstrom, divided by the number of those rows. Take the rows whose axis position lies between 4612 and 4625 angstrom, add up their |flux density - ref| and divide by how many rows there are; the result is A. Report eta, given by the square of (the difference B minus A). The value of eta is 11.5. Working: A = 0.8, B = 4.2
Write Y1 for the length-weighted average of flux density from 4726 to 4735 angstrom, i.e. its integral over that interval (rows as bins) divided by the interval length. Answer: 42.9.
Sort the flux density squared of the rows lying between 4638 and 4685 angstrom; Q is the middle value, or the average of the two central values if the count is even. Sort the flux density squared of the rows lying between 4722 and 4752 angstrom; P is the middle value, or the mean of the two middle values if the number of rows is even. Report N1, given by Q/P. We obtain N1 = 0.88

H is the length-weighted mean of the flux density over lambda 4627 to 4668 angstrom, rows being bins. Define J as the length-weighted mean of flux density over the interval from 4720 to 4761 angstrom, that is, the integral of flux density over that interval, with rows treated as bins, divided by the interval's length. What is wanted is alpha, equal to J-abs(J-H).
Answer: 43.5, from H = 43.5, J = 44.8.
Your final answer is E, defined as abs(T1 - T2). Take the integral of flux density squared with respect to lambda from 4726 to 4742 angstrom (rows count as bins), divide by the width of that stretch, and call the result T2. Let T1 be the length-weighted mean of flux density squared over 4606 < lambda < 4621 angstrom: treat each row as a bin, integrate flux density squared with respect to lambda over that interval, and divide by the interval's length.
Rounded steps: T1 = 2015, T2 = 1938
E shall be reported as 77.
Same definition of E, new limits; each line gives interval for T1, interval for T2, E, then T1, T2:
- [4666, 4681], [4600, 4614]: 183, 1735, 1918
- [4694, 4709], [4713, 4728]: 333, 1632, 1965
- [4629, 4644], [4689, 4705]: 462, 2117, 1655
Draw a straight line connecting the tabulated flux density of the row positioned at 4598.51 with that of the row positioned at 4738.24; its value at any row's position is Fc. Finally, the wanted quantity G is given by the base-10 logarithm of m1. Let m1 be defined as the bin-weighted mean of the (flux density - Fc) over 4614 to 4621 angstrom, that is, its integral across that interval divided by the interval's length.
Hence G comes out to 0.46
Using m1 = 2.89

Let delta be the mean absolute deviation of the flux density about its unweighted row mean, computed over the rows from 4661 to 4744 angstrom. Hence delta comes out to 1.5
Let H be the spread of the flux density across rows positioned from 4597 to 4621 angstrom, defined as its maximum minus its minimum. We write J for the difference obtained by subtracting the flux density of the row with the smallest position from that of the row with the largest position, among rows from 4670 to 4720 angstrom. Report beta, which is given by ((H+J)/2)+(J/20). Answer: 4.2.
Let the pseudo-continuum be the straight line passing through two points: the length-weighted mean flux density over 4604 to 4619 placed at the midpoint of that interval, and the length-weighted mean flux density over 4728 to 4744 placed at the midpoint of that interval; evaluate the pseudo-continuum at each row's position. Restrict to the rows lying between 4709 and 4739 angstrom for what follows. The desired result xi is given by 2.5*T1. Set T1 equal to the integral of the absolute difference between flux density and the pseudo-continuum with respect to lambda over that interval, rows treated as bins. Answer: 111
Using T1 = 44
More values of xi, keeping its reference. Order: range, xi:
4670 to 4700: 209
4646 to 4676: 225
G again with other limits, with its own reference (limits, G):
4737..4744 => -0.11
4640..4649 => -0.12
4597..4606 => -0.30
